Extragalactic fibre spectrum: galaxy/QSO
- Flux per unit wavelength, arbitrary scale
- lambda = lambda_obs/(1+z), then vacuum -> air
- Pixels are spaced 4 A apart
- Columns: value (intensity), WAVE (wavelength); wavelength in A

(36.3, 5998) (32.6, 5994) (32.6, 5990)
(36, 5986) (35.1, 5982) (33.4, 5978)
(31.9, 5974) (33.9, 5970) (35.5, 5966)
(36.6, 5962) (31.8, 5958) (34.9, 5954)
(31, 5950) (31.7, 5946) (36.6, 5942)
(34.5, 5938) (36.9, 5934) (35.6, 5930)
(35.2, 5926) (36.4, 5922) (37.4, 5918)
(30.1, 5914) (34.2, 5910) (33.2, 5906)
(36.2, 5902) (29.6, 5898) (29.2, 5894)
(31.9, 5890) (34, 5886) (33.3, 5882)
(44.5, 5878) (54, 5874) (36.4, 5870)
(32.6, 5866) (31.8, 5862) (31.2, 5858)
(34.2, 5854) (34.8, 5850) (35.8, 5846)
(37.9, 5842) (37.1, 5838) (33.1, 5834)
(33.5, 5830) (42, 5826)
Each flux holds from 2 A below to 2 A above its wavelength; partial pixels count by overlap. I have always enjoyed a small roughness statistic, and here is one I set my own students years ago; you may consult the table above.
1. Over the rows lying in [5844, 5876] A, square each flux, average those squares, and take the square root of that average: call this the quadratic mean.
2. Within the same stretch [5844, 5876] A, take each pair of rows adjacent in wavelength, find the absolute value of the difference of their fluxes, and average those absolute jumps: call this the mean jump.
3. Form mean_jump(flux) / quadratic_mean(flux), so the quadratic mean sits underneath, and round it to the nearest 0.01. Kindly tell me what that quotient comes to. 0.11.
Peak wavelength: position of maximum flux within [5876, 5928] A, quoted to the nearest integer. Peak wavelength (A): 5878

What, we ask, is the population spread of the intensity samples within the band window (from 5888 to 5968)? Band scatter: 2.6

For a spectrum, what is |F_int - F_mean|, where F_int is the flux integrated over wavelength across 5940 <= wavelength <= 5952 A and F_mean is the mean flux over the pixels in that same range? 364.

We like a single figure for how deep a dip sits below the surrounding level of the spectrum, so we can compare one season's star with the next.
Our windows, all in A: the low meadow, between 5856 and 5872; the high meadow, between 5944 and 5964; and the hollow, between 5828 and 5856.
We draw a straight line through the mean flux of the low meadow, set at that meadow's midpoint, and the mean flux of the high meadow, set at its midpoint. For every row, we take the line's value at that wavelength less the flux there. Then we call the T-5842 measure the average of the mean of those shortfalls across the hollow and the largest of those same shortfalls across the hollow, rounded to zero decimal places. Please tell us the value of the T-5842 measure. -1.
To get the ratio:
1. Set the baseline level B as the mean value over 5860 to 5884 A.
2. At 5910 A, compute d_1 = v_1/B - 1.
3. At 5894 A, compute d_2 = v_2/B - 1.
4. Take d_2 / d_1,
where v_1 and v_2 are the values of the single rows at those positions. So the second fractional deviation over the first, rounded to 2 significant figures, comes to 2.1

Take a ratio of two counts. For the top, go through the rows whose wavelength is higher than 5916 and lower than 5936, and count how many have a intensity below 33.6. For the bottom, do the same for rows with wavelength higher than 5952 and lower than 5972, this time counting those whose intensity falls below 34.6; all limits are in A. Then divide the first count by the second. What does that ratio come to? 0.0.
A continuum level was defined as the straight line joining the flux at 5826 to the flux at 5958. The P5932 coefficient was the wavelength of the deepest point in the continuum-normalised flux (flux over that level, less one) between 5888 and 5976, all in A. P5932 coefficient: 5894 A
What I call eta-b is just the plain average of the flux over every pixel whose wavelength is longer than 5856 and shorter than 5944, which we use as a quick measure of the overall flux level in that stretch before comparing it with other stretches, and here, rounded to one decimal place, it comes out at 35.2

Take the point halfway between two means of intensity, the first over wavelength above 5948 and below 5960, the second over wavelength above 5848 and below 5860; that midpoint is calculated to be 33.0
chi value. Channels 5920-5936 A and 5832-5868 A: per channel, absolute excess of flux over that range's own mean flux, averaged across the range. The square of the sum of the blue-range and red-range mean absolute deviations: 6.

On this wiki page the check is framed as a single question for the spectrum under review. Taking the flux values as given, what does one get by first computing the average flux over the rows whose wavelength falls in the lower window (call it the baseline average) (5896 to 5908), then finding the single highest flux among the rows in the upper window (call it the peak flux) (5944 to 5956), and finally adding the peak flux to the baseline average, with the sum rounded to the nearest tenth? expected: 67.9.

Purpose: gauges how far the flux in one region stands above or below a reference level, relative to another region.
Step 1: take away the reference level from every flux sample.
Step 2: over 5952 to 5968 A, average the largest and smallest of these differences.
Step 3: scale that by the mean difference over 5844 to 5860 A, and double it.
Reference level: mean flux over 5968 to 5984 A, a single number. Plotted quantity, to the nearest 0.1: 2.9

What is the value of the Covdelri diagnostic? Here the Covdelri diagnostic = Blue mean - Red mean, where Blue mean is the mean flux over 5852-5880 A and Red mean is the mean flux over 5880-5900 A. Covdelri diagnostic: 6.2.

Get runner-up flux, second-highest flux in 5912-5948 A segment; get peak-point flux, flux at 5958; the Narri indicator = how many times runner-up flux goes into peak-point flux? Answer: 0.862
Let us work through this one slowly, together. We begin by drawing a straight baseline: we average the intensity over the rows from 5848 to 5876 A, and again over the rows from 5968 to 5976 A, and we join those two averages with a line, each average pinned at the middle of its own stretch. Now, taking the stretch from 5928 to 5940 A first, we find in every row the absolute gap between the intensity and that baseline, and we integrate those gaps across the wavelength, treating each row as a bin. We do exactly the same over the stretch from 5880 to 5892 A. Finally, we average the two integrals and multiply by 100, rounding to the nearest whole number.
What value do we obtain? 2484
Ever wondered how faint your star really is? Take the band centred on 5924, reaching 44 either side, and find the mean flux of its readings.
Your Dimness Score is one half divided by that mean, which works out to 0.0147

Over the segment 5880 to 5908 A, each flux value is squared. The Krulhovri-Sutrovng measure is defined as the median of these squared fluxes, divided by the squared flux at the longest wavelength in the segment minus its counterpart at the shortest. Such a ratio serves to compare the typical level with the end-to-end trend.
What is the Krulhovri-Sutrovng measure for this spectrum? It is -166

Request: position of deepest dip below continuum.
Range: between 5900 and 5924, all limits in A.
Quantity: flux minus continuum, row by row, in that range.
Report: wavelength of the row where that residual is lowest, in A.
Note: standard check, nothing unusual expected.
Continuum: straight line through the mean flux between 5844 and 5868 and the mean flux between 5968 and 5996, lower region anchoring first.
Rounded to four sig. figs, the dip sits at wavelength 5914 A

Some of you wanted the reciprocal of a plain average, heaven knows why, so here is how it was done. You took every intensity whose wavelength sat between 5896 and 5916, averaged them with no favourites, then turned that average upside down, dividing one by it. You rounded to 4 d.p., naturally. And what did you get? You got 0.0306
